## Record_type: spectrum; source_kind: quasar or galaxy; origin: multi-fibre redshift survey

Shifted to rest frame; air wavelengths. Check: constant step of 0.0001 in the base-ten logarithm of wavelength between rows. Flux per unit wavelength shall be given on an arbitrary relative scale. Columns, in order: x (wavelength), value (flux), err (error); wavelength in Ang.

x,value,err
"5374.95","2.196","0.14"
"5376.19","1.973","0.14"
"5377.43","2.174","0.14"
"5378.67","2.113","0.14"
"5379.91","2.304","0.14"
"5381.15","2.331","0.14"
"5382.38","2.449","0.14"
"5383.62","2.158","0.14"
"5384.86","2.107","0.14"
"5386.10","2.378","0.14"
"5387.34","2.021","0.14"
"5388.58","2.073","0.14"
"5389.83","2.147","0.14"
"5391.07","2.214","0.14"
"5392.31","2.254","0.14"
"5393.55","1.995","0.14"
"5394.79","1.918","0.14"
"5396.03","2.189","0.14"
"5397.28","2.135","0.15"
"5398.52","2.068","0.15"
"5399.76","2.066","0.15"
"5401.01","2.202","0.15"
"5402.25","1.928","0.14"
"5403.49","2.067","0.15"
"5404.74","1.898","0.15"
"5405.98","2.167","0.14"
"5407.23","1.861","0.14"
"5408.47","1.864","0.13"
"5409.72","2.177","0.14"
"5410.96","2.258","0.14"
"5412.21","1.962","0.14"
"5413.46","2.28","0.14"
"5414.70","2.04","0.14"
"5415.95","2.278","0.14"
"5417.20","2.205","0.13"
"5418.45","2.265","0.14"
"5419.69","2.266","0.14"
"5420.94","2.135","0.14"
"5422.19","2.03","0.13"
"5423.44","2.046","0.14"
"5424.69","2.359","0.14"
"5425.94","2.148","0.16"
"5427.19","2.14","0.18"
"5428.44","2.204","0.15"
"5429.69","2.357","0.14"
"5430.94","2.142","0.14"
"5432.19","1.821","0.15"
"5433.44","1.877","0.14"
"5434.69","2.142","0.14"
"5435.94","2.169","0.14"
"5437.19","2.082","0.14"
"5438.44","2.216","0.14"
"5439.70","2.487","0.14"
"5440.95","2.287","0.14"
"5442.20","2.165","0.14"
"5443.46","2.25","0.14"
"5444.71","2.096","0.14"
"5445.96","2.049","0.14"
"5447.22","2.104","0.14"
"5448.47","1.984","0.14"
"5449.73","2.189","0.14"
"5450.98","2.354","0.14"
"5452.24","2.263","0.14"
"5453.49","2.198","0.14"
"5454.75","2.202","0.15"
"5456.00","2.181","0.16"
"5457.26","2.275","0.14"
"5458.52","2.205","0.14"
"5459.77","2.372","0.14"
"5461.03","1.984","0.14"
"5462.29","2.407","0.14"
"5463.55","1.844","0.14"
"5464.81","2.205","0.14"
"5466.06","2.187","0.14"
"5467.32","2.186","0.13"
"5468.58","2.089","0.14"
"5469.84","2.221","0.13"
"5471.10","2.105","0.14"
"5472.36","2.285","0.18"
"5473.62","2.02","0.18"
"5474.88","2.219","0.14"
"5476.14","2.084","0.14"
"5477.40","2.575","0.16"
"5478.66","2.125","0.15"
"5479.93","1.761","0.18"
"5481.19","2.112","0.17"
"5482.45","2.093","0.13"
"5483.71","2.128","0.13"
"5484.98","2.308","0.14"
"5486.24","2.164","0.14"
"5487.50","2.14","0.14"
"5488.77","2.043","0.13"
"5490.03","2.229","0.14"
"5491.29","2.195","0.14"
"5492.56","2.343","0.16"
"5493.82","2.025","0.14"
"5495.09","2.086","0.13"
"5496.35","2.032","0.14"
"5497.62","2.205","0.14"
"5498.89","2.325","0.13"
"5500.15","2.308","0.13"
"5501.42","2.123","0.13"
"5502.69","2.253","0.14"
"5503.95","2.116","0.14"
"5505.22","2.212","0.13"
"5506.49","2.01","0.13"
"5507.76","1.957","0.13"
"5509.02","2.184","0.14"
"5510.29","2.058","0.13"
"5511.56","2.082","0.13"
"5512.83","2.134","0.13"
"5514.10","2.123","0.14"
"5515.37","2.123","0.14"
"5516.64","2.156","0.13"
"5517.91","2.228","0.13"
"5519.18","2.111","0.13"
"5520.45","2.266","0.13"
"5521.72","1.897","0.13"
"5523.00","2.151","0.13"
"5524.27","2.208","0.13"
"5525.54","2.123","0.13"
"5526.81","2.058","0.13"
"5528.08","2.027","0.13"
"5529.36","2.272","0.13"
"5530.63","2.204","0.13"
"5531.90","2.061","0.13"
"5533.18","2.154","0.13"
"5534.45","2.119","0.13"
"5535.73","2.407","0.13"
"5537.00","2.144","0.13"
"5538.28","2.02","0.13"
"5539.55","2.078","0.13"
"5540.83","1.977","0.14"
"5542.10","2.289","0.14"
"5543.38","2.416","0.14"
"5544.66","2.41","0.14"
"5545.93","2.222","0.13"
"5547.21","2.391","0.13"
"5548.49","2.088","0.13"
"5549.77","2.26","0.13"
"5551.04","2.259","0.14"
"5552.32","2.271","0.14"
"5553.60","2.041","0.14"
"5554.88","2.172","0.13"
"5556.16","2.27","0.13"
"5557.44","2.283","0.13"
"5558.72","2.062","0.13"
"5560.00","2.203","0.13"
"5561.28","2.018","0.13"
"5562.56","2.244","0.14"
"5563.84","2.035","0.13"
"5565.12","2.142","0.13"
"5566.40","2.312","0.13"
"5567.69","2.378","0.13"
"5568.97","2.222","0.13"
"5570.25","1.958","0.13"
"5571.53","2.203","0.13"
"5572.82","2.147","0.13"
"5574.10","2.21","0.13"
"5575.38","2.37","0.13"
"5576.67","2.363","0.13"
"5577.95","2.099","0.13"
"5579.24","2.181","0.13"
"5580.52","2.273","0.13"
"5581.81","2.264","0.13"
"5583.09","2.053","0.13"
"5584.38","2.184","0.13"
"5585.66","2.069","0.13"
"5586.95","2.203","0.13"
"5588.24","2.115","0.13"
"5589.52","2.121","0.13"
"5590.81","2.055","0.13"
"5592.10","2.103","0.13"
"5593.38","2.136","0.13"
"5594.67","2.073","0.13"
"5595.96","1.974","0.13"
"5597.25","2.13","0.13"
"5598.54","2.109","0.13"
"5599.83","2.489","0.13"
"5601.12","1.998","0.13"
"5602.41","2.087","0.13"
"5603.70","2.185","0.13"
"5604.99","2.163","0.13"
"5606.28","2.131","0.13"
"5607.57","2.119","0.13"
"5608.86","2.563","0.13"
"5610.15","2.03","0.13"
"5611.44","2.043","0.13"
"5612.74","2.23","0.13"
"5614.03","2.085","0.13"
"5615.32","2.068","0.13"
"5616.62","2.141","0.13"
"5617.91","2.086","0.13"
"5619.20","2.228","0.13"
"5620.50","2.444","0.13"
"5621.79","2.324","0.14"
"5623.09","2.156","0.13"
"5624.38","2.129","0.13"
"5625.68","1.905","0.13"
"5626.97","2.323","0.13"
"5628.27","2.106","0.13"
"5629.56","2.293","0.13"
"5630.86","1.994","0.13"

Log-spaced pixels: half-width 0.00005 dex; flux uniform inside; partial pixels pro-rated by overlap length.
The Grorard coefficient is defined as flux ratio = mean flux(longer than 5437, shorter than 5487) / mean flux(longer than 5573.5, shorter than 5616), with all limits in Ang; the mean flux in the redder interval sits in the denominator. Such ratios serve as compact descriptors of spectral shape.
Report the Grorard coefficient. 1.008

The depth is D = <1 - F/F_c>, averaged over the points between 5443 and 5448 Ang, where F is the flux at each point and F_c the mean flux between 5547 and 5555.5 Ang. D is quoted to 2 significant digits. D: 0.039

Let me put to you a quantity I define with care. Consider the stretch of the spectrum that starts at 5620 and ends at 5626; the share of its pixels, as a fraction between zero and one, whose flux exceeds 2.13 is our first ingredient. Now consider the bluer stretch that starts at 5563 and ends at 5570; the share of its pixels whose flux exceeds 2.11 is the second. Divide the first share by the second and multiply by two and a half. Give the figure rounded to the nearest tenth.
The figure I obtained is 1.9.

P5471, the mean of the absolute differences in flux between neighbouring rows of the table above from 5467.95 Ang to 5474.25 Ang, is 0.173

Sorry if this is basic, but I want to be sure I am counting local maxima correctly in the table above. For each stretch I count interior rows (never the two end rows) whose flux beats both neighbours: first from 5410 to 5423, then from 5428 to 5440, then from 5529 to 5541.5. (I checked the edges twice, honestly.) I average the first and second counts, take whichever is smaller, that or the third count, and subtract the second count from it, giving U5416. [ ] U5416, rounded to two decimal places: 0.50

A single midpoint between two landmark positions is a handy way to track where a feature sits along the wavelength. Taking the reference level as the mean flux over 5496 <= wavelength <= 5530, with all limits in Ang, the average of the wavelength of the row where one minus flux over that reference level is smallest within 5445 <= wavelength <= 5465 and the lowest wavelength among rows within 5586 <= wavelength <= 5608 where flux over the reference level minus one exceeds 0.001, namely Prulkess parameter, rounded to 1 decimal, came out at 5524.6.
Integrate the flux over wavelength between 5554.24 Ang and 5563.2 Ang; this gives 19.5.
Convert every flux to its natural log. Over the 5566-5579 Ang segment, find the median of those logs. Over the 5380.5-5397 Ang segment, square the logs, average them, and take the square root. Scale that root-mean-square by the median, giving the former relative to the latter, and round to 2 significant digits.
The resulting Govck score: 0.98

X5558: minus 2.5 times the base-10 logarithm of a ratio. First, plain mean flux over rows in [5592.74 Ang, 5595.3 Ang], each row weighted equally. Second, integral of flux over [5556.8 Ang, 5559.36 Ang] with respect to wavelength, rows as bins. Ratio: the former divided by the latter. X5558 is 1.05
